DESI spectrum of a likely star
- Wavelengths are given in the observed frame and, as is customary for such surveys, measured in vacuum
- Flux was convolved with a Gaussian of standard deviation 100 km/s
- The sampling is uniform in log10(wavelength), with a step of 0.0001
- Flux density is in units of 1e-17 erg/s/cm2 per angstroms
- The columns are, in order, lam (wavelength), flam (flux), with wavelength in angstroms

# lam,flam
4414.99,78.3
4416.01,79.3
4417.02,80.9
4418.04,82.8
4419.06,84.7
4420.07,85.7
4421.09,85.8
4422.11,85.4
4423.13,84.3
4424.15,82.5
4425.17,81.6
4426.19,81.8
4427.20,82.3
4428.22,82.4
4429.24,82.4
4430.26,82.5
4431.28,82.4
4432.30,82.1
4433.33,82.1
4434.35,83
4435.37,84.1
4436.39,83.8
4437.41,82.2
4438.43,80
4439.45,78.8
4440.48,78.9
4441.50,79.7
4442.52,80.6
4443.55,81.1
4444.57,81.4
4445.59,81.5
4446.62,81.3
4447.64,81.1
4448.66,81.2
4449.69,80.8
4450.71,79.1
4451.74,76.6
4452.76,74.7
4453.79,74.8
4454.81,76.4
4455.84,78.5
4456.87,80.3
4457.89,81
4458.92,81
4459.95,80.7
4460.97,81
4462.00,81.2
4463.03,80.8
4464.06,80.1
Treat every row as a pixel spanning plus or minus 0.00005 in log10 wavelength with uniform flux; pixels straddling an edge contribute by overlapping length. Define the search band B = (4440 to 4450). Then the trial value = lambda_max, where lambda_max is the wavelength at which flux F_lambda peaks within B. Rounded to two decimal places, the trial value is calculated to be 4445.59 angstroms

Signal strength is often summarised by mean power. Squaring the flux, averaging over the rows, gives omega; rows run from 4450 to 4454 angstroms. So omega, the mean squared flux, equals 5825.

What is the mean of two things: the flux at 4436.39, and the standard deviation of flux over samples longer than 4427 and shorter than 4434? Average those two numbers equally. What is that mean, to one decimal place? 42.0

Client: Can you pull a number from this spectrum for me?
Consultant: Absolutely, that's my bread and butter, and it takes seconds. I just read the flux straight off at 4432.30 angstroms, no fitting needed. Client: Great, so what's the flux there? 82.1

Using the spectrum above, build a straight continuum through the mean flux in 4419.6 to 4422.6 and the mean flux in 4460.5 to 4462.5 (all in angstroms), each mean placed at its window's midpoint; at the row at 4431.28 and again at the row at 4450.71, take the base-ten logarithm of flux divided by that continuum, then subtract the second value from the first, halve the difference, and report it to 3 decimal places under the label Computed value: 0.003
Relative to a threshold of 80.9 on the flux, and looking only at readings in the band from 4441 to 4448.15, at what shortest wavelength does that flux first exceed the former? 4443.55 angstroms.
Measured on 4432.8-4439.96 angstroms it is 4433.33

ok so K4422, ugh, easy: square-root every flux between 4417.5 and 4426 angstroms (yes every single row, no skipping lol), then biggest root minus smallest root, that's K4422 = 0.23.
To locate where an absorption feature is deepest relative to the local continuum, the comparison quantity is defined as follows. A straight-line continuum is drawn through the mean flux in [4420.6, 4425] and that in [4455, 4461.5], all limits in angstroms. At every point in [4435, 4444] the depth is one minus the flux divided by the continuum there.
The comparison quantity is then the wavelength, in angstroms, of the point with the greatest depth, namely 4439.45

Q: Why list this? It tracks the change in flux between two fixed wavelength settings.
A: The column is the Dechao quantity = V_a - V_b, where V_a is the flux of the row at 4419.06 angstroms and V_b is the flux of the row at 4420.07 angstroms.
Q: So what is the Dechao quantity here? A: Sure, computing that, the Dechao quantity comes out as -1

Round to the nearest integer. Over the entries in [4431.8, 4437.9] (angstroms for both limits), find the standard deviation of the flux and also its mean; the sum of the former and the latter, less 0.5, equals 83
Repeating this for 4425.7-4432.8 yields 82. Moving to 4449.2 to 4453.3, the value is 80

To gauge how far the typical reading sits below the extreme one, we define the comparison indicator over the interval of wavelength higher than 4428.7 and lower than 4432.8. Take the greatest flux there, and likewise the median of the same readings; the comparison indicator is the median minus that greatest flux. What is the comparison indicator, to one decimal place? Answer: -0.1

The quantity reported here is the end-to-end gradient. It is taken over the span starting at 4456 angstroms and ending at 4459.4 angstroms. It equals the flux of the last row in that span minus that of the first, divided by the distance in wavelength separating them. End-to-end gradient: 0.3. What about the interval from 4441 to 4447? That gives 0.3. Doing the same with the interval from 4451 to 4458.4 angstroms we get 0.7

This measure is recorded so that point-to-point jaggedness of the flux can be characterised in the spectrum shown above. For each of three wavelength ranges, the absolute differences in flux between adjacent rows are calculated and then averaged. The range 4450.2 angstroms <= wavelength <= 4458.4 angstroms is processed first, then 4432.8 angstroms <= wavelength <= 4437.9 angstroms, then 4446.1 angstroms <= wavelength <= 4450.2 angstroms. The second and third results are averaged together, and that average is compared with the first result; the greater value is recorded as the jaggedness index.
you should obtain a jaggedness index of 1.5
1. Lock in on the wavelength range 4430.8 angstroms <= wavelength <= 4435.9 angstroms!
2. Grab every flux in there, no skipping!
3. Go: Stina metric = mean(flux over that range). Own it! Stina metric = 83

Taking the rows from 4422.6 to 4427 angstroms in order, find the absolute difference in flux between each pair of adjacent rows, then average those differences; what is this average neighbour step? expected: 1.0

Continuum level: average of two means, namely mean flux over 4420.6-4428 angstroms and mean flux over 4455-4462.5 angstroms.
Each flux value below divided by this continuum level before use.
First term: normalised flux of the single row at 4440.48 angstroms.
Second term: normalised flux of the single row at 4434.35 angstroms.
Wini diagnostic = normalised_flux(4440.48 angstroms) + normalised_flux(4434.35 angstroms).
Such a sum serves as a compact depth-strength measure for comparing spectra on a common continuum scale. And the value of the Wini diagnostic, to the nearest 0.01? 1.98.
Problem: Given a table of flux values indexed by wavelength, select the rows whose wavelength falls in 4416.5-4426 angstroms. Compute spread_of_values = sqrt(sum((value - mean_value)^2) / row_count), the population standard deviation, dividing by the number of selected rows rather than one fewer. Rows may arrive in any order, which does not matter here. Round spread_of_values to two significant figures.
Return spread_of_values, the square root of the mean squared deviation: 1.7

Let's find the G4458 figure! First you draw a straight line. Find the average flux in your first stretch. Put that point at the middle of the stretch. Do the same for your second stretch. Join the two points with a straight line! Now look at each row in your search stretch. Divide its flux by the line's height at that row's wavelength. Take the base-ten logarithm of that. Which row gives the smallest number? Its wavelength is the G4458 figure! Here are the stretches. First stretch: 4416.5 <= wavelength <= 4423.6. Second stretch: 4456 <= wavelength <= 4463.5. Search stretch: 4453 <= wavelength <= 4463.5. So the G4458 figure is 4453.79 angstroms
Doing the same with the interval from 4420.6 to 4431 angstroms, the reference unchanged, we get 4425.17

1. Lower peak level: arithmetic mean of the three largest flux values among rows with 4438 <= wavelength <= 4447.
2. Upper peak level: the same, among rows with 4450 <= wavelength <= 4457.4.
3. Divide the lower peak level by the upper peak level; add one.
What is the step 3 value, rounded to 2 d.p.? 2.03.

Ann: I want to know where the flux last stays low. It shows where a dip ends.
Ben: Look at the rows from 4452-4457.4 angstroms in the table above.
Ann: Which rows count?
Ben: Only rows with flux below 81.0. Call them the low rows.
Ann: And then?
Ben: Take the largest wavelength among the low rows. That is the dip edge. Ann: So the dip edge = 4456.87 angstroms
